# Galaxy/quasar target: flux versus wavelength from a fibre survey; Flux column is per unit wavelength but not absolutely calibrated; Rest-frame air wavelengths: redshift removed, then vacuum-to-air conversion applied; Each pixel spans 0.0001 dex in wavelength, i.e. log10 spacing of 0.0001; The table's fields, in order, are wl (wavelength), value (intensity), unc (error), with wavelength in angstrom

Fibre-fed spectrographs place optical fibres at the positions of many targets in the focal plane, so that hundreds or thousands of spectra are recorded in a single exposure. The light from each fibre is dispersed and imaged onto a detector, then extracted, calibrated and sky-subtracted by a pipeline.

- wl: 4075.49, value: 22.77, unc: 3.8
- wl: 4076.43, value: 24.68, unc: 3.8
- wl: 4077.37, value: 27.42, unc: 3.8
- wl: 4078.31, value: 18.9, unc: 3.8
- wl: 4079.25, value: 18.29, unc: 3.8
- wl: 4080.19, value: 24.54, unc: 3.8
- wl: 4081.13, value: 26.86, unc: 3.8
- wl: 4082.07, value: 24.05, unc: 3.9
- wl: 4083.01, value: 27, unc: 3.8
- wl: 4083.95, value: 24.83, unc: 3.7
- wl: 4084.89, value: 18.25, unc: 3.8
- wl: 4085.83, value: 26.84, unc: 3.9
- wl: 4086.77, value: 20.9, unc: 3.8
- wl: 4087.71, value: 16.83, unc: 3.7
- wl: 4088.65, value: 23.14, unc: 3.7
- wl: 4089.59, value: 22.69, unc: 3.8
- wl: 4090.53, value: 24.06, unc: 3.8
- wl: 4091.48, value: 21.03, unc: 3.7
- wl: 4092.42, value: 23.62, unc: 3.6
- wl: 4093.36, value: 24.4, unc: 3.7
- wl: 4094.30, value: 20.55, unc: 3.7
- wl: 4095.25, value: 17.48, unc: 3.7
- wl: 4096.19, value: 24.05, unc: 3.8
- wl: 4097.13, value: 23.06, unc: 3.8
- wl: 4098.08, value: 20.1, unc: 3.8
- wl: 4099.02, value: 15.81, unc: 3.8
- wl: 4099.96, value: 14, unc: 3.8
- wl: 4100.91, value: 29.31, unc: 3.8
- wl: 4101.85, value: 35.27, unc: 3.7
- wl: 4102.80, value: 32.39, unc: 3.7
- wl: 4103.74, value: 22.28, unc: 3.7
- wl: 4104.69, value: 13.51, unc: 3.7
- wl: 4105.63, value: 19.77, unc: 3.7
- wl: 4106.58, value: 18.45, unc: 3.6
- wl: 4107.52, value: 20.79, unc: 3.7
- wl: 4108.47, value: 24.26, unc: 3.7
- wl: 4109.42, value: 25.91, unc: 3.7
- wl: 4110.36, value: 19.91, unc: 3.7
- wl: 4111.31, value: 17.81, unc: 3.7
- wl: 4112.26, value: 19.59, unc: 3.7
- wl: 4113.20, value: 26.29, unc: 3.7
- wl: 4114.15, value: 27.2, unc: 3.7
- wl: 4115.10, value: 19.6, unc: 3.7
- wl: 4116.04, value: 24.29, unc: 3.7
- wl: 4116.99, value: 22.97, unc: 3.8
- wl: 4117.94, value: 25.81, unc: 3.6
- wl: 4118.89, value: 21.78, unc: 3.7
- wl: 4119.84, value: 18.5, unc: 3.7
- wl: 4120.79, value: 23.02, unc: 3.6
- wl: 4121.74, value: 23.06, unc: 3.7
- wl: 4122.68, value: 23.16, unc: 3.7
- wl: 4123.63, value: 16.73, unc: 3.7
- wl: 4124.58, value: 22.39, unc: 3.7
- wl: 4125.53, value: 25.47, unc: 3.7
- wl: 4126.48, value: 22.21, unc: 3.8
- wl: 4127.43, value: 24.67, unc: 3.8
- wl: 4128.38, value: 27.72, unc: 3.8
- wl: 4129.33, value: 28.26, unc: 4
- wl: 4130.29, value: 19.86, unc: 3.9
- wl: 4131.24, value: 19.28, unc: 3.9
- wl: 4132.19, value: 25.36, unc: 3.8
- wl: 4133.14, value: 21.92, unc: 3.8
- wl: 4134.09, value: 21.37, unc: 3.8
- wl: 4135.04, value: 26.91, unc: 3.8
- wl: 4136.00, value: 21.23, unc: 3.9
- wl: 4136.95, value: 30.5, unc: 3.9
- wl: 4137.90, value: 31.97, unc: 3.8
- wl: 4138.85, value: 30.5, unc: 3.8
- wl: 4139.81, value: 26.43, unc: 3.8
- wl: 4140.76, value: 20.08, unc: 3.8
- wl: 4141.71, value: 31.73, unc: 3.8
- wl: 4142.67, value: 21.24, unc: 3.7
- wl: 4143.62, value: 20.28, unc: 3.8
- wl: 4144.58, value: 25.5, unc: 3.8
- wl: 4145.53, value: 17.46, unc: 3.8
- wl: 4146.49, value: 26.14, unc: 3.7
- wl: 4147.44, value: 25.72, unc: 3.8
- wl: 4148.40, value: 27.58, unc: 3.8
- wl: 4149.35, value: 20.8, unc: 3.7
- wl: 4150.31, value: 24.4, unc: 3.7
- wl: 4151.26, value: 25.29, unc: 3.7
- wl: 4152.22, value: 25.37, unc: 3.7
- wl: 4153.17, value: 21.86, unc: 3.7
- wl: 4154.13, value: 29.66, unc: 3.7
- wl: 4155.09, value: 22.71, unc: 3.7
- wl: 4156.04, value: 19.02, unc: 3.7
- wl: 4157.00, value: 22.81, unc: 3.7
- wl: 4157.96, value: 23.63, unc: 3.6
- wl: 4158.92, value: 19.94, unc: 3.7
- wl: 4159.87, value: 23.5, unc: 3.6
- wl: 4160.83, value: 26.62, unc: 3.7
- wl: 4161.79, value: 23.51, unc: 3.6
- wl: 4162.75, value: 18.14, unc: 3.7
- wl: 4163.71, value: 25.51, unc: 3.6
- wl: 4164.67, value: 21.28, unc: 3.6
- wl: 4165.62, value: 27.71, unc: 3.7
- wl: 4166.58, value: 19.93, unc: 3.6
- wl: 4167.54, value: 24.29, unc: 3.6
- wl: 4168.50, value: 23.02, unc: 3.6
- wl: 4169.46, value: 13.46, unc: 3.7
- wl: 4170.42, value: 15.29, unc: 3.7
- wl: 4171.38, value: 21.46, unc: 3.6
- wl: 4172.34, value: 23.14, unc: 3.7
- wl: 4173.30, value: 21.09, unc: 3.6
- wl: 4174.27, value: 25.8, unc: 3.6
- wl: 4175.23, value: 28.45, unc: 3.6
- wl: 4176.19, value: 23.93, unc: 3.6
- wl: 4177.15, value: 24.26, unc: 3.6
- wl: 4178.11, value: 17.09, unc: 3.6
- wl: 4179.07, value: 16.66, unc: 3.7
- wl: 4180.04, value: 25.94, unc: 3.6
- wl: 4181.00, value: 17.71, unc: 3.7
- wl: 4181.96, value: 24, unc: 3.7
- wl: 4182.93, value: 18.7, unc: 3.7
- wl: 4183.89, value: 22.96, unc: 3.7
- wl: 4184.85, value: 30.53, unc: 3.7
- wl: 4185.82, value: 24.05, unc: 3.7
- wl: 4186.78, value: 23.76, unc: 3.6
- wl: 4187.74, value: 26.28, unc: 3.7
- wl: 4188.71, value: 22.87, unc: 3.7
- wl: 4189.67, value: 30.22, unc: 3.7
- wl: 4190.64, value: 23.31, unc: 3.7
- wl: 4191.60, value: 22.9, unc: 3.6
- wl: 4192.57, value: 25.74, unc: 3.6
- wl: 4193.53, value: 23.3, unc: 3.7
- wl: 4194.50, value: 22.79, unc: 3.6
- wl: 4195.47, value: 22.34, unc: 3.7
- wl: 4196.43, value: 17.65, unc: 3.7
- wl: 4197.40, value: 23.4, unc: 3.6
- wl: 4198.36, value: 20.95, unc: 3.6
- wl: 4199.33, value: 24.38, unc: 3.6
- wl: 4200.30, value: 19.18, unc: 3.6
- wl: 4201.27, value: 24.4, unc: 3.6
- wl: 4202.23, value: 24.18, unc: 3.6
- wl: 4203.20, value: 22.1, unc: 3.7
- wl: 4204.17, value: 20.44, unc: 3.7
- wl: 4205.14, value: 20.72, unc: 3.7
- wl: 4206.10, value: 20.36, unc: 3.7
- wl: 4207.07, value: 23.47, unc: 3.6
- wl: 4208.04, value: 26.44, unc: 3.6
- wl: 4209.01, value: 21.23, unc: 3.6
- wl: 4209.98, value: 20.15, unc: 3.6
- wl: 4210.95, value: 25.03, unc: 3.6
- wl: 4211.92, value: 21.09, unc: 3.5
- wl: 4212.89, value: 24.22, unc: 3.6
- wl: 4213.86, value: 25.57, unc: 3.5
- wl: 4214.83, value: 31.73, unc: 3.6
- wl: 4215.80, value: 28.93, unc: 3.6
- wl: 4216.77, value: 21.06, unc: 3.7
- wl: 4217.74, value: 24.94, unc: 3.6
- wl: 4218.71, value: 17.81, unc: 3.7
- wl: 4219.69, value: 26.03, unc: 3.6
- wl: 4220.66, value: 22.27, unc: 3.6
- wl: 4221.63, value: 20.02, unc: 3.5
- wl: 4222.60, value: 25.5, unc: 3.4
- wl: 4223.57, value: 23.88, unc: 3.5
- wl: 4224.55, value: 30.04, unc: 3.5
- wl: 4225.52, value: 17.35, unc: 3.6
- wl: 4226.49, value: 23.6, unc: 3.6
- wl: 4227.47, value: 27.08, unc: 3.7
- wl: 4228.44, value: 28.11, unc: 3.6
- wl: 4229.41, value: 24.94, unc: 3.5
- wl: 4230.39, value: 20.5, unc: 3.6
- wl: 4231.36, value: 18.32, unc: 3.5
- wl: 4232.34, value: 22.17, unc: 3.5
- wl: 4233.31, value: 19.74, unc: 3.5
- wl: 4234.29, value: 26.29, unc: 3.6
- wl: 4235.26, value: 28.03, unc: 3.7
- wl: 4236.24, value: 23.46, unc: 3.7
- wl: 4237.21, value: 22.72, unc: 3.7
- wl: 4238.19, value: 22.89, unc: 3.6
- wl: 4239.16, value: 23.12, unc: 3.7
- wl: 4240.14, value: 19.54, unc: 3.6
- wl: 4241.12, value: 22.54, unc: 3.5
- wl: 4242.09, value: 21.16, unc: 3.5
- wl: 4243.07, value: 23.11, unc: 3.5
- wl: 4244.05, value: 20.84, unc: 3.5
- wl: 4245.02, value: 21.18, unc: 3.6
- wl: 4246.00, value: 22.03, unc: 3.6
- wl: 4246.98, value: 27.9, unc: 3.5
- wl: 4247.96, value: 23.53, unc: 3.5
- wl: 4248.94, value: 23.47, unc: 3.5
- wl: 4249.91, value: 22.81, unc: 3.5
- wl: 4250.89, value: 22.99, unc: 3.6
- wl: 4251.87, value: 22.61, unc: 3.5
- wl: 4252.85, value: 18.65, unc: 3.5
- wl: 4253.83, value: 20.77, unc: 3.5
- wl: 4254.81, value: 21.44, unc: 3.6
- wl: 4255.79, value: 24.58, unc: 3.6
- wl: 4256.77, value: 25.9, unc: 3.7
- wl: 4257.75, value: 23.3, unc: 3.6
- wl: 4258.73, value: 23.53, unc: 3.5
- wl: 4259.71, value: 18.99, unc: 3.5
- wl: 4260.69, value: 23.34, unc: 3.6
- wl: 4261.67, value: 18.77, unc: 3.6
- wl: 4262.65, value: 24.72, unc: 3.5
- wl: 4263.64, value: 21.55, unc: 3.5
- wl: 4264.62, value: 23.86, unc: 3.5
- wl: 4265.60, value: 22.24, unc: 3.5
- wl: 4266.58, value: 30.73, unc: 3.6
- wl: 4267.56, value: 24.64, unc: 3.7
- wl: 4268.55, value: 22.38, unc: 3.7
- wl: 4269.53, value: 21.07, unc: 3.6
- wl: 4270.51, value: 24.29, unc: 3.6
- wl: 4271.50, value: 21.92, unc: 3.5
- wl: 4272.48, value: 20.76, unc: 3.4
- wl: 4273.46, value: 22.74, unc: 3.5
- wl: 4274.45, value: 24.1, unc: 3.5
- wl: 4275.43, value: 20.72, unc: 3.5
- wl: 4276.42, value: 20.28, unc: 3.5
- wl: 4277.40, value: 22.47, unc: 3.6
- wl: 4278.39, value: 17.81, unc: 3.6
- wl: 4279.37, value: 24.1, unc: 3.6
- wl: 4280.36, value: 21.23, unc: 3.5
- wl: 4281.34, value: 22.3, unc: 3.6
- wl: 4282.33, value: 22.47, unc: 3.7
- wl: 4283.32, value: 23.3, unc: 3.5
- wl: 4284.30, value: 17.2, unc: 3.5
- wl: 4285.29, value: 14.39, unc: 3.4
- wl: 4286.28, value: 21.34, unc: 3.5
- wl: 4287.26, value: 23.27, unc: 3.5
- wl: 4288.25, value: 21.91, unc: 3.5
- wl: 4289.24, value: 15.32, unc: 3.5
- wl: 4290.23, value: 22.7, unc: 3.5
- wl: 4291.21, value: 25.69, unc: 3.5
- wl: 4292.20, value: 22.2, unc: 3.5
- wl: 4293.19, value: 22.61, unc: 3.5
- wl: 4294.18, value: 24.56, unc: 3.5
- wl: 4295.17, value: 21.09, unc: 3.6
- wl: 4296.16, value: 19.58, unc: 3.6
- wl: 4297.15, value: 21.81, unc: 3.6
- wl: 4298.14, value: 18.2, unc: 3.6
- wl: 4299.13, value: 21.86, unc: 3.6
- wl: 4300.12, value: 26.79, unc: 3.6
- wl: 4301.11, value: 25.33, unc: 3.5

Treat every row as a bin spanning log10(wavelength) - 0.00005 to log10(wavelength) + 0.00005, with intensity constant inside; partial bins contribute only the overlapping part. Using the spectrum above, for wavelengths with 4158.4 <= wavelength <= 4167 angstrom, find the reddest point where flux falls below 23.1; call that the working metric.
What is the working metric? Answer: 4166.58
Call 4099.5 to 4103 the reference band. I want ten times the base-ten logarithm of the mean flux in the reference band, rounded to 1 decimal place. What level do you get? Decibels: 14.4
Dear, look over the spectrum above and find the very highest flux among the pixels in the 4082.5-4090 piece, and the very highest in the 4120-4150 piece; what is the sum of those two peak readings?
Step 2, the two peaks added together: 59.0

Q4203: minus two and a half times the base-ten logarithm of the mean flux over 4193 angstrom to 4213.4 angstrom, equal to -3.37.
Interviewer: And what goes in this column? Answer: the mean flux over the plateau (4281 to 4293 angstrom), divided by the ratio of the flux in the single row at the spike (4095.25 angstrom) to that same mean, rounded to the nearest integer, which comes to 25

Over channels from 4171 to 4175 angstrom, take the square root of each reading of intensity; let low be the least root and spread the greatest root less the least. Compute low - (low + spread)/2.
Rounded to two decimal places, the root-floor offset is 2.05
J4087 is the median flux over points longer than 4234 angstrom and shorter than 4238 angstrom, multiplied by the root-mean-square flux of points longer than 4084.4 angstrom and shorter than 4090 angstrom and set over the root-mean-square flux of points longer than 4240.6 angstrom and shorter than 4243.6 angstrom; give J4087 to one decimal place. 24.2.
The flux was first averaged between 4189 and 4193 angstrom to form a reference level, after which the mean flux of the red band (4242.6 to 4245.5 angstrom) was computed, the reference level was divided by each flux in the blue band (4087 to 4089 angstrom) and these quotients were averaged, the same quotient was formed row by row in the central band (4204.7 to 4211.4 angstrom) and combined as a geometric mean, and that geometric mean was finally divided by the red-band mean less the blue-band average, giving 0.056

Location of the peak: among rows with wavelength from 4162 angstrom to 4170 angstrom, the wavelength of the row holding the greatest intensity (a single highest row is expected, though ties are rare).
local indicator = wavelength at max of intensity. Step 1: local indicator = 4165.62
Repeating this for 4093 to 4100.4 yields 4093.36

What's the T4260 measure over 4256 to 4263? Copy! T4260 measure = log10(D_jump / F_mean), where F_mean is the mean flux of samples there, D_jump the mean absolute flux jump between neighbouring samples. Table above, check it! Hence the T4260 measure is -0.79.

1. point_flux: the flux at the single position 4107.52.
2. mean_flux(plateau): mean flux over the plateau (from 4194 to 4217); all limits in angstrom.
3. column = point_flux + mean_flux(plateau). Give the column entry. 44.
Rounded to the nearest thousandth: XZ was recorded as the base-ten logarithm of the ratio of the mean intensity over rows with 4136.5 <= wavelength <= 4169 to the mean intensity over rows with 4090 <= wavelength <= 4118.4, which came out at 0.033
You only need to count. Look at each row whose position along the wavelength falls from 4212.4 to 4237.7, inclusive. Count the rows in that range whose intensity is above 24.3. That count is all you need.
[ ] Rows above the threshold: 12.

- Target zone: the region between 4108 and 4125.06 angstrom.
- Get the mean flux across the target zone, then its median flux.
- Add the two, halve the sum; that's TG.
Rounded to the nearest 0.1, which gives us 22.7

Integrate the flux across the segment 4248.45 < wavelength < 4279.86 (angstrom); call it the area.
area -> 708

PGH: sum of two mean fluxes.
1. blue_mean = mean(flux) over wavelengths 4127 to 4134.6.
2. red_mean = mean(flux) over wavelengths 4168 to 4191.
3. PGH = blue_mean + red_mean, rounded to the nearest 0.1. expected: 46.2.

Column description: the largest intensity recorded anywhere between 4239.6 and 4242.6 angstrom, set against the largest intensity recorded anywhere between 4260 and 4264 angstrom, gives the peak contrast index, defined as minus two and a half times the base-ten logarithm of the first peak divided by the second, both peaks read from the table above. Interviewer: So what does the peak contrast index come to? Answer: 0.10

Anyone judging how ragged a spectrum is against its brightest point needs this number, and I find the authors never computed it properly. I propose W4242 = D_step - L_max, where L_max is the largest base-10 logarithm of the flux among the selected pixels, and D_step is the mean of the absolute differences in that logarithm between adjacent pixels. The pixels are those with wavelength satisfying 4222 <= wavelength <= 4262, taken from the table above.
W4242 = -1.42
